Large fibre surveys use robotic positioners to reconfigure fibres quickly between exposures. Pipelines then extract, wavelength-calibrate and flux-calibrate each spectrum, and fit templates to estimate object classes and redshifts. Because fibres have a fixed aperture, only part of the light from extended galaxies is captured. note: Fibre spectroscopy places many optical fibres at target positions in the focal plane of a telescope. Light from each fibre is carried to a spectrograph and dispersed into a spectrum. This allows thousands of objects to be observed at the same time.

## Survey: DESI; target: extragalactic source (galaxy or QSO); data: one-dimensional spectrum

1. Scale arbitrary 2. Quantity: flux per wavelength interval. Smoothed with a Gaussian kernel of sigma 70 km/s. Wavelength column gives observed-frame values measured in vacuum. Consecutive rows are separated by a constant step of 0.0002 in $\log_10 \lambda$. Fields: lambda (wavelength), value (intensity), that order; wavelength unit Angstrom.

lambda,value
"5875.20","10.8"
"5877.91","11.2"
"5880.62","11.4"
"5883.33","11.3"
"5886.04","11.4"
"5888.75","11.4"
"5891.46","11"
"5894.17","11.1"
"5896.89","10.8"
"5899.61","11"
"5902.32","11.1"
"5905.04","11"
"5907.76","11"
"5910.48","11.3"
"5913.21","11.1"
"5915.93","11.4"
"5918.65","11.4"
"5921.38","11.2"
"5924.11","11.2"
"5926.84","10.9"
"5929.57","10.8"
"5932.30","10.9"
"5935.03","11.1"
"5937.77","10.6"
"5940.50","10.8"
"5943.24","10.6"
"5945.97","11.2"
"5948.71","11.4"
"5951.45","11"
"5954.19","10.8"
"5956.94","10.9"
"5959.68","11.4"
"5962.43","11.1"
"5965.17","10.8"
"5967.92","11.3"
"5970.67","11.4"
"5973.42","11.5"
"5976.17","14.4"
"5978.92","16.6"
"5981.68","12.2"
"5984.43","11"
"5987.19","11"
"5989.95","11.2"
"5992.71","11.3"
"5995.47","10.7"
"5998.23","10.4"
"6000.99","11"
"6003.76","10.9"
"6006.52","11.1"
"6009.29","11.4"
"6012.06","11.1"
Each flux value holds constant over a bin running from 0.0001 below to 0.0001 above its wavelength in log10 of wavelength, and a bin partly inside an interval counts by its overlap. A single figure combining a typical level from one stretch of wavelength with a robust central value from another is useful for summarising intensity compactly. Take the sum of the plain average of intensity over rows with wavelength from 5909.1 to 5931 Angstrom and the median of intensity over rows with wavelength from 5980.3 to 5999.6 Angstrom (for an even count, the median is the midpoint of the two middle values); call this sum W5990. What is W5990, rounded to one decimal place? 22.2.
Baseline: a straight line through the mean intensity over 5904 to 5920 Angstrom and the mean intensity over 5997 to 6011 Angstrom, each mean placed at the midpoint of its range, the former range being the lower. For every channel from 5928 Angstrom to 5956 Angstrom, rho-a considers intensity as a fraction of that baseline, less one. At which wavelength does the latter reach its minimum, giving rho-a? 5937.77 Angstrom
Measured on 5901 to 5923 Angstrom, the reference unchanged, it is 5905.04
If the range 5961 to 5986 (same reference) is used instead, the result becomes 5965.17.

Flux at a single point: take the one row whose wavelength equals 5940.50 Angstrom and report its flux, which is 10.8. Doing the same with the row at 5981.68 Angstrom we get 12.2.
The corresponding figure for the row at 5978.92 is 16.6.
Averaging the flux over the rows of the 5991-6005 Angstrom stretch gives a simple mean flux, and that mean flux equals 10.9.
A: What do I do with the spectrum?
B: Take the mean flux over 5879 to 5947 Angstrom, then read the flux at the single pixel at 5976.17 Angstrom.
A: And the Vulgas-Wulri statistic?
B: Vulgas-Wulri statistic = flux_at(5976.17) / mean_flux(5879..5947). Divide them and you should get 1.30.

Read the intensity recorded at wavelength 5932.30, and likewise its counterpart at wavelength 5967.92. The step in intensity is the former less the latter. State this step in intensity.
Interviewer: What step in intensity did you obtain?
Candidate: -0.40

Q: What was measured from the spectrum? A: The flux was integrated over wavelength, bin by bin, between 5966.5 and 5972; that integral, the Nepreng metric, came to 62.4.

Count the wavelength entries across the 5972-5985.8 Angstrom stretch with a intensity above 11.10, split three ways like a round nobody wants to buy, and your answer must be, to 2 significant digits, 1.3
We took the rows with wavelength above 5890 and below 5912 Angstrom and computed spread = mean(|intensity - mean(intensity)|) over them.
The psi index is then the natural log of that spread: -2.3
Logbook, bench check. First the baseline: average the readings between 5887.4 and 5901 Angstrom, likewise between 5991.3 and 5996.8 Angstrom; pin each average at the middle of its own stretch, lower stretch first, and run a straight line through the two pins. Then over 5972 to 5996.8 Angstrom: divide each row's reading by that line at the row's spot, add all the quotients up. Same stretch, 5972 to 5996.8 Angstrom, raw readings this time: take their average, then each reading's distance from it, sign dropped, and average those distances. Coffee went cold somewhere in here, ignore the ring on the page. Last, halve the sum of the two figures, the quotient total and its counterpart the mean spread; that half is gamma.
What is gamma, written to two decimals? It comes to 5.72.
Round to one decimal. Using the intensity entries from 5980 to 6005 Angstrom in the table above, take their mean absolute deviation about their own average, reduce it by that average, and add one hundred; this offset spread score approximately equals 89.2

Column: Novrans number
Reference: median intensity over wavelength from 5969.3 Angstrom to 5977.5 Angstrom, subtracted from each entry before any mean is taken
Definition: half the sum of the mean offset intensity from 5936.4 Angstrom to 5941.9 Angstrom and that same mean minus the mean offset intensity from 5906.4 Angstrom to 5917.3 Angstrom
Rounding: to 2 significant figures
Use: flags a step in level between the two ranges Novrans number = -0.65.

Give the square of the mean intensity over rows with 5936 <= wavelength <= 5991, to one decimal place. 133.6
